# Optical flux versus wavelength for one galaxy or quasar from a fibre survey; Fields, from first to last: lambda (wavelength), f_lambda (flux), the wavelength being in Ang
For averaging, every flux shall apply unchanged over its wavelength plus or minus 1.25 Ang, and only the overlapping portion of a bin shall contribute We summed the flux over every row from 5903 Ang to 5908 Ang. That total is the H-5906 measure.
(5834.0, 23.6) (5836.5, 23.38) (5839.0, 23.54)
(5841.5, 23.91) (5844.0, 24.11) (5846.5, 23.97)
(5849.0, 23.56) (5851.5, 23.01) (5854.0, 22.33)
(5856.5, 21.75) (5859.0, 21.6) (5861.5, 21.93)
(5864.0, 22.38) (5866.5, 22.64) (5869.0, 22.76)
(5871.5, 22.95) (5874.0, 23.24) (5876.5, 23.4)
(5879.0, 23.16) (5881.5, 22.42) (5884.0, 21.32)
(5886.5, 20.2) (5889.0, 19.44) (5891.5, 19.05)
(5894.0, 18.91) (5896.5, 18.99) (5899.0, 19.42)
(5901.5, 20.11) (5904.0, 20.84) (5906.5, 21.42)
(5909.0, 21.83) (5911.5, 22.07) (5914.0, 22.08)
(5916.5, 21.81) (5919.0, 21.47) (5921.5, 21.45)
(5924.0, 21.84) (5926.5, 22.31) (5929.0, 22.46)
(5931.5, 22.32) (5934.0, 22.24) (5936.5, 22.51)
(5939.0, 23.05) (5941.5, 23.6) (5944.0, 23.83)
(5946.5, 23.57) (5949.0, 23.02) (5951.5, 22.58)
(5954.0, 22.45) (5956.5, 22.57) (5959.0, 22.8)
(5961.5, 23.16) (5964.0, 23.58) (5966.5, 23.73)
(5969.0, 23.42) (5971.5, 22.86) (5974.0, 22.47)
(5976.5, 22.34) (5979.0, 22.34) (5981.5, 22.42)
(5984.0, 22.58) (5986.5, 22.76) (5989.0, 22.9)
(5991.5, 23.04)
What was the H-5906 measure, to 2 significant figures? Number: 42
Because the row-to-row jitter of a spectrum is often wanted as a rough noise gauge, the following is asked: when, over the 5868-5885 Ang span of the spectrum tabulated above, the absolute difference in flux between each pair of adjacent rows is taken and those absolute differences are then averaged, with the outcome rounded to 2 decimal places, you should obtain 0.45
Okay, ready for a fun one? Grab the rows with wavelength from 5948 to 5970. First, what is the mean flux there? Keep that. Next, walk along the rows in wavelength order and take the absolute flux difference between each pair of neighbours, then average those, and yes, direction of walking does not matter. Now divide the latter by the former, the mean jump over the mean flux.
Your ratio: 0.012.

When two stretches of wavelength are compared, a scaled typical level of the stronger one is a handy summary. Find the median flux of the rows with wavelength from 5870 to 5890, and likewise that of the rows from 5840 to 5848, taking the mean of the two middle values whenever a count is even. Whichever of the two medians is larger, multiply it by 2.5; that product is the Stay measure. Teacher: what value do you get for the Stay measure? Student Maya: 59.9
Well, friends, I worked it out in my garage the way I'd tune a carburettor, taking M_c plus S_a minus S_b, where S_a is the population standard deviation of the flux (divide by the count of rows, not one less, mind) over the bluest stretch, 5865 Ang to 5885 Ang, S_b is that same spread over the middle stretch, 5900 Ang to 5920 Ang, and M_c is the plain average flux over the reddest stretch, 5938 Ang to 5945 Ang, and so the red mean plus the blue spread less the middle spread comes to 23.5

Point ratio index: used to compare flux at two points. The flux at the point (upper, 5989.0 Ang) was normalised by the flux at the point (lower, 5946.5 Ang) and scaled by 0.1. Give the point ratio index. 0.097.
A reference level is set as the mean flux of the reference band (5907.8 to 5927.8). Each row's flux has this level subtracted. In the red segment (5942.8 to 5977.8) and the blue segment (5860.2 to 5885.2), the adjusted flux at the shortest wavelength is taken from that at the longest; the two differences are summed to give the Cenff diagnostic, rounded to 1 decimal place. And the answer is -2.1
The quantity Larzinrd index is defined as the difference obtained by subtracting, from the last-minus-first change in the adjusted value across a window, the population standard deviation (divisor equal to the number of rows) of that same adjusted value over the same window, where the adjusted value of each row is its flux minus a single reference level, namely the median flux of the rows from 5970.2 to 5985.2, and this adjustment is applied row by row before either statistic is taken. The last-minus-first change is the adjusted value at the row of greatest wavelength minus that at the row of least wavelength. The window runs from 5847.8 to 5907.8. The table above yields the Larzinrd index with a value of -3.7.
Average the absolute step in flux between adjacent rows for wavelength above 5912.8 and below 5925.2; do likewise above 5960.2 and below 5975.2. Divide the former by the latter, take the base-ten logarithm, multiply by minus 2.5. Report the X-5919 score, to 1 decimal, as 0.4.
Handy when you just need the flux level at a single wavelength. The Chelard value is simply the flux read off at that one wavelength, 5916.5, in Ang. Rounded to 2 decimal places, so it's 21.81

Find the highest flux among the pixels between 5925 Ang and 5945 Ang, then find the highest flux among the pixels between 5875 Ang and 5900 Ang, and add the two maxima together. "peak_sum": 47.2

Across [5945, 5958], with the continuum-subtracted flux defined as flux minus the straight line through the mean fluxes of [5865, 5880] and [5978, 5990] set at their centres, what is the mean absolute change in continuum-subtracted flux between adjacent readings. 0.305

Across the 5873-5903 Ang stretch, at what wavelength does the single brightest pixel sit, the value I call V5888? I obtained 5876.5 Ang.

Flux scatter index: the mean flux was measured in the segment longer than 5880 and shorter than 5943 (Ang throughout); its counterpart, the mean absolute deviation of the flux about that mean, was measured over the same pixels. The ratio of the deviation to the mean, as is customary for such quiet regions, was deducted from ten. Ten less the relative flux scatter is 9.95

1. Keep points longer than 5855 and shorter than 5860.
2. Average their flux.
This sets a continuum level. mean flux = 21.7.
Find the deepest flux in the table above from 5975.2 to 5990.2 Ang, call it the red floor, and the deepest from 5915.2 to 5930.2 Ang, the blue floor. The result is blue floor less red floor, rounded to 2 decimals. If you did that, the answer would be -0.89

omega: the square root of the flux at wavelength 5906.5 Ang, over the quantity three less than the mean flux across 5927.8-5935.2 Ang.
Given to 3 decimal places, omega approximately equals 0.239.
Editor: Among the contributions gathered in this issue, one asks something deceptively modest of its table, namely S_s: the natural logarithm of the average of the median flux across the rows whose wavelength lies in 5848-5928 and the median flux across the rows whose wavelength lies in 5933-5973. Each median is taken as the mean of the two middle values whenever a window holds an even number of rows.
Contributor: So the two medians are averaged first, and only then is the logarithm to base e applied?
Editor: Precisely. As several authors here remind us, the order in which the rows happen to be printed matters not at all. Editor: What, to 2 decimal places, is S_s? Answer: 3.11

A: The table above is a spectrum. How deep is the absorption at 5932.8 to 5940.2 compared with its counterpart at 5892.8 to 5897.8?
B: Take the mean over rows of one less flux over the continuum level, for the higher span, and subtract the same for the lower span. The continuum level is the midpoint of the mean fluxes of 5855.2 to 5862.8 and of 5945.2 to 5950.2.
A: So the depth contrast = -0.16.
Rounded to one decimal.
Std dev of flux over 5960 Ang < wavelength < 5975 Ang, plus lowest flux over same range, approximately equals 22.9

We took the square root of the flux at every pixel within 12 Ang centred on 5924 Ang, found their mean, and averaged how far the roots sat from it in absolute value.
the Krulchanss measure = 0.0409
